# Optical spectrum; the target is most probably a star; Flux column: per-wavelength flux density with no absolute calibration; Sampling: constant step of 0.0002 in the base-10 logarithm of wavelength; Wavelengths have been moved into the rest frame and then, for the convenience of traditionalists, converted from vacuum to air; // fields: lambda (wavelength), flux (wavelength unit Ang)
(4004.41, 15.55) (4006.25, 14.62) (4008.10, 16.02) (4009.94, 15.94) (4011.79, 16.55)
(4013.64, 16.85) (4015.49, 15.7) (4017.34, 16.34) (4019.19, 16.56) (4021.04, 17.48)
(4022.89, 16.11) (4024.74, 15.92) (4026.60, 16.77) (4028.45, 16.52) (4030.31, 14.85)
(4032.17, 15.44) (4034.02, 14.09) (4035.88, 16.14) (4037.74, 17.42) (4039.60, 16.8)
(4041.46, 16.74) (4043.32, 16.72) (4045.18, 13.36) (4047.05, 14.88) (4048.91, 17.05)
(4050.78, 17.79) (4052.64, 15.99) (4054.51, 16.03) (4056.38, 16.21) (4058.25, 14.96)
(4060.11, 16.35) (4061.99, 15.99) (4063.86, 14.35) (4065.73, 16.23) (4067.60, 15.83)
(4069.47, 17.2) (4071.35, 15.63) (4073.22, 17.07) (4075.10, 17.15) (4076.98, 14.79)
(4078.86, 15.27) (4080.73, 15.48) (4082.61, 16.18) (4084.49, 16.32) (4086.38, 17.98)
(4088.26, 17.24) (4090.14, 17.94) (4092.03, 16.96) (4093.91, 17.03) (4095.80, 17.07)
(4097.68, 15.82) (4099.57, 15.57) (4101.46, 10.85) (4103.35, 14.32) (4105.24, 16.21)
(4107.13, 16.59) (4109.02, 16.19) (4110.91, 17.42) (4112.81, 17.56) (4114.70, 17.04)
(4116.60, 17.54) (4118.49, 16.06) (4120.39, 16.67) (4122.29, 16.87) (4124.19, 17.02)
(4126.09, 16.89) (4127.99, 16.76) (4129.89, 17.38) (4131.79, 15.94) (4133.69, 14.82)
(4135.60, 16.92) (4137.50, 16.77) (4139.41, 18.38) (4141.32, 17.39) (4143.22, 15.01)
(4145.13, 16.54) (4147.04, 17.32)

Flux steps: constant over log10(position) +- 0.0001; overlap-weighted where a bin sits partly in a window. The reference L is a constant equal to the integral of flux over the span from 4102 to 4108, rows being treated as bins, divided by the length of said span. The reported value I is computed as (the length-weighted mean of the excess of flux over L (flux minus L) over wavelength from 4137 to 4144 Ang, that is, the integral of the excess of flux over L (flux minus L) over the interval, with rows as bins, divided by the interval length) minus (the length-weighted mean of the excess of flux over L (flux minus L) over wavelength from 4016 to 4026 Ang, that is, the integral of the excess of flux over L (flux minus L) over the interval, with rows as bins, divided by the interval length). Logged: 0.5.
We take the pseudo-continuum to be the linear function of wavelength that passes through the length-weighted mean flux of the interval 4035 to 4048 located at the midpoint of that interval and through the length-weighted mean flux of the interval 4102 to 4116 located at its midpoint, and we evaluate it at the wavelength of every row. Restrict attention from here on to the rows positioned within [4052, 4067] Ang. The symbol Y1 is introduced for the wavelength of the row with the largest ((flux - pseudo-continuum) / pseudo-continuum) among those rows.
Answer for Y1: 4060.11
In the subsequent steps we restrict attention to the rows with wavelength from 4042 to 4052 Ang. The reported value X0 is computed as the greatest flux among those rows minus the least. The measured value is 4.4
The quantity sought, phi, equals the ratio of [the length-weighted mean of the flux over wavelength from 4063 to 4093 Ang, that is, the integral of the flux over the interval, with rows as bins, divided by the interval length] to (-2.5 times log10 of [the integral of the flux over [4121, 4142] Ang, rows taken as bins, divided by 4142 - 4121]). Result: -5.34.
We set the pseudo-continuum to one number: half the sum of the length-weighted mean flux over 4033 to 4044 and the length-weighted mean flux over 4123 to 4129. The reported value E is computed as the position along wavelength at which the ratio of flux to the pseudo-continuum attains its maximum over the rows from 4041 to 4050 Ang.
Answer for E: 4048.91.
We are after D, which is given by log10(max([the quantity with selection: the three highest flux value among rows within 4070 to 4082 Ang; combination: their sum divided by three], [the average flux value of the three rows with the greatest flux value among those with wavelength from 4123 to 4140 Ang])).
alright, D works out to 1.25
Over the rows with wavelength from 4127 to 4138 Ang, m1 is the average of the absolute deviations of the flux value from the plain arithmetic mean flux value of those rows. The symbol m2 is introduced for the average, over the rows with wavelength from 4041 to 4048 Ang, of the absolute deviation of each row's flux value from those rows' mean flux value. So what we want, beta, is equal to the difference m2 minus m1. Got 0.6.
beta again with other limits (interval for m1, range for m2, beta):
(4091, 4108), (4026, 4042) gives -0.5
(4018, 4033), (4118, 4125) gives -0.3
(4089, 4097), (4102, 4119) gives 0.4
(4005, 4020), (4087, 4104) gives 1.0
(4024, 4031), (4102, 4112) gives 0.1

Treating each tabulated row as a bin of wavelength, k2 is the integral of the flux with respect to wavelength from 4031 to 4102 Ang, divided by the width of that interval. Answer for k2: 16.1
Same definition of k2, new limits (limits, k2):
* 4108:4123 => 16.9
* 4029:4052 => 16.0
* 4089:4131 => 16.4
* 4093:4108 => 15.4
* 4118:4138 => 16.6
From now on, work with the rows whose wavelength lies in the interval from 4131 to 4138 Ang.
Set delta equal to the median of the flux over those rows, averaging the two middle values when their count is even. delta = 16.4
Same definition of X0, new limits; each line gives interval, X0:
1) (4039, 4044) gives 0.1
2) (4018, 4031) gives 2.6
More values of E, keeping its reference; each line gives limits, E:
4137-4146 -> 4139.41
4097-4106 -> 4105.24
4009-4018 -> 4013.64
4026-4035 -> 4026.60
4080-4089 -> 4086.38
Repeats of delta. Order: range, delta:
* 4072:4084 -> 15.8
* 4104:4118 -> 17.0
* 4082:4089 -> 16.8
